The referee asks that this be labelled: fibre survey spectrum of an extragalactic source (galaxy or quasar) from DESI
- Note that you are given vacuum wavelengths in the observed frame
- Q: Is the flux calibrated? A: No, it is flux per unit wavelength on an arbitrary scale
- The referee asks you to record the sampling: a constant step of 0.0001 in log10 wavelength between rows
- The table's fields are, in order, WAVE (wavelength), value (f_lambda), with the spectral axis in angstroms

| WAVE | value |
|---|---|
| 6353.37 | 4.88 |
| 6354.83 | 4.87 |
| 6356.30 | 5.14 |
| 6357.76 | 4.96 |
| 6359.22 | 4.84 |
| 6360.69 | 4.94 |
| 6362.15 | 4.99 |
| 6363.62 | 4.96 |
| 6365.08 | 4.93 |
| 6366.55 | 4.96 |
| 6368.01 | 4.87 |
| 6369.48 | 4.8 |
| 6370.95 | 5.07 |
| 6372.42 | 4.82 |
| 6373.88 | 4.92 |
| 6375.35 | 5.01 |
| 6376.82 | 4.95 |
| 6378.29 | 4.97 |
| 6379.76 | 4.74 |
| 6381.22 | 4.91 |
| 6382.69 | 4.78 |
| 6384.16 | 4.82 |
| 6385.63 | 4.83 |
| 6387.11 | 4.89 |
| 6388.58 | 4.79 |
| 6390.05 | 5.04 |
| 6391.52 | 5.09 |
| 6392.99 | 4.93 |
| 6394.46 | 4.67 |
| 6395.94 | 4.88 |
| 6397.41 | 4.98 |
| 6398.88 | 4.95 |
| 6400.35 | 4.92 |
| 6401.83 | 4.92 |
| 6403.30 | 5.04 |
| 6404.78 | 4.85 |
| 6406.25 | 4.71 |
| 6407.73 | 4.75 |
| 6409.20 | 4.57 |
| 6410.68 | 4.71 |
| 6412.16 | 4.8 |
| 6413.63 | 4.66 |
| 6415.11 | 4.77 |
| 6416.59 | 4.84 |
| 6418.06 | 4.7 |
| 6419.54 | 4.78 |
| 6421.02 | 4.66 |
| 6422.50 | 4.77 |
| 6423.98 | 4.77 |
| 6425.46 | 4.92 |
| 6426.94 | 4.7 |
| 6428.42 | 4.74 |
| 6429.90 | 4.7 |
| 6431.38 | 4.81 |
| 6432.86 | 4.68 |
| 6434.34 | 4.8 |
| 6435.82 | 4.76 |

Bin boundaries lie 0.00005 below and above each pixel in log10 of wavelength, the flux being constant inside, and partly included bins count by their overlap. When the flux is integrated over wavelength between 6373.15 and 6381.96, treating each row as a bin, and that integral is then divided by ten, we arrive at 4.33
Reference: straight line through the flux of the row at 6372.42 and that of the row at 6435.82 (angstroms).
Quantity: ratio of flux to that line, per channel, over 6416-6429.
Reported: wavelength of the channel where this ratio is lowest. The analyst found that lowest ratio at 6421.02 angstroms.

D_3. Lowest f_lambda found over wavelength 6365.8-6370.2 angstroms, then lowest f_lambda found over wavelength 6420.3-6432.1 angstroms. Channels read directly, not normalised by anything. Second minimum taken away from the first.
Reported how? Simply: 0.14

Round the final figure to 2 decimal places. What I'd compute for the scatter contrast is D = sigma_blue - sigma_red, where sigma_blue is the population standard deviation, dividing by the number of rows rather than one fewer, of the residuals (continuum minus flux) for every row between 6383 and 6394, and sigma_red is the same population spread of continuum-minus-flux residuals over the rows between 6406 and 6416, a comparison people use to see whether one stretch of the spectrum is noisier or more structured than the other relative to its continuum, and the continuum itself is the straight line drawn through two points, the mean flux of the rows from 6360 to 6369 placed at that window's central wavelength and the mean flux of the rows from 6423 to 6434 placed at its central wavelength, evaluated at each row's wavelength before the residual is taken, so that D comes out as 0.04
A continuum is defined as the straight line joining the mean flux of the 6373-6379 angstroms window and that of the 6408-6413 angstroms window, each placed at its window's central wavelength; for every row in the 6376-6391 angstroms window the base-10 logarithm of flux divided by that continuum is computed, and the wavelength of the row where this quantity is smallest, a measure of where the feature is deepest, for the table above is 6379.76 angstroms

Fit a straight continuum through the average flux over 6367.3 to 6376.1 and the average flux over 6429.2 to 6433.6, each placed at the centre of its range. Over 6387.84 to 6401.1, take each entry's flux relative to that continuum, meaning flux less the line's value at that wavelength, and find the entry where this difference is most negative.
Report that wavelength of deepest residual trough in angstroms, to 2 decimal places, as 6394.46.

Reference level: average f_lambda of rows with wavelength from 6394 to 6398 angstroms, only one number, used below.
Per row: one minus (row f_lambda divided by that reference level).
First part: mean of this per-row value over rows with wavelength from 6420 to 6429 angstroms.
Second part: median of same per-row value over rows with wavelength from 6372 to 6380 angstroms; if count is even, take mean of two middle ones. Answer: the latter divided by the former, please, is -1.1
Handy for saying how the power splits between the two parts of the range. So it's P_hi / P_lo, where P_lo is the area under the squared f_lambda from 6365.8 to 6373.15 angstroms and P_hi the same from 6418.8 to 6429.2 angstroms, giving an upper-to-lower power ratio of 1.33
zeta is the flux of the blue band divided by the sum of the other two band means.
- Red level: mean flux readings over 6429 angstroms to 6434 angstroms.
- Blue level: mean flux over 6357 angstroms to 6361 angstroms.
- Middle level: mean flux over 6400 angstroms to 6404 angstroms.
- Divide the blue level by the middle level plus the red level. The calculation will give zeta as 0.507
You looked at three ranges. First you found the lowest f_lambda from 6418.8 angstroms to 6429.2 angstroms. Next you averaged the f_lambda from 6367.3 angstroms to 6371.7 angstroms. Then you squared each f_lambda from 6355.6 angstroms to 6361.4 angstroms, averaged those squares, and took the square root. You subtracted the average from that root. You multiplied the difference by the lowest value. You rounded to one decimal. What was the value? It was 0.3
